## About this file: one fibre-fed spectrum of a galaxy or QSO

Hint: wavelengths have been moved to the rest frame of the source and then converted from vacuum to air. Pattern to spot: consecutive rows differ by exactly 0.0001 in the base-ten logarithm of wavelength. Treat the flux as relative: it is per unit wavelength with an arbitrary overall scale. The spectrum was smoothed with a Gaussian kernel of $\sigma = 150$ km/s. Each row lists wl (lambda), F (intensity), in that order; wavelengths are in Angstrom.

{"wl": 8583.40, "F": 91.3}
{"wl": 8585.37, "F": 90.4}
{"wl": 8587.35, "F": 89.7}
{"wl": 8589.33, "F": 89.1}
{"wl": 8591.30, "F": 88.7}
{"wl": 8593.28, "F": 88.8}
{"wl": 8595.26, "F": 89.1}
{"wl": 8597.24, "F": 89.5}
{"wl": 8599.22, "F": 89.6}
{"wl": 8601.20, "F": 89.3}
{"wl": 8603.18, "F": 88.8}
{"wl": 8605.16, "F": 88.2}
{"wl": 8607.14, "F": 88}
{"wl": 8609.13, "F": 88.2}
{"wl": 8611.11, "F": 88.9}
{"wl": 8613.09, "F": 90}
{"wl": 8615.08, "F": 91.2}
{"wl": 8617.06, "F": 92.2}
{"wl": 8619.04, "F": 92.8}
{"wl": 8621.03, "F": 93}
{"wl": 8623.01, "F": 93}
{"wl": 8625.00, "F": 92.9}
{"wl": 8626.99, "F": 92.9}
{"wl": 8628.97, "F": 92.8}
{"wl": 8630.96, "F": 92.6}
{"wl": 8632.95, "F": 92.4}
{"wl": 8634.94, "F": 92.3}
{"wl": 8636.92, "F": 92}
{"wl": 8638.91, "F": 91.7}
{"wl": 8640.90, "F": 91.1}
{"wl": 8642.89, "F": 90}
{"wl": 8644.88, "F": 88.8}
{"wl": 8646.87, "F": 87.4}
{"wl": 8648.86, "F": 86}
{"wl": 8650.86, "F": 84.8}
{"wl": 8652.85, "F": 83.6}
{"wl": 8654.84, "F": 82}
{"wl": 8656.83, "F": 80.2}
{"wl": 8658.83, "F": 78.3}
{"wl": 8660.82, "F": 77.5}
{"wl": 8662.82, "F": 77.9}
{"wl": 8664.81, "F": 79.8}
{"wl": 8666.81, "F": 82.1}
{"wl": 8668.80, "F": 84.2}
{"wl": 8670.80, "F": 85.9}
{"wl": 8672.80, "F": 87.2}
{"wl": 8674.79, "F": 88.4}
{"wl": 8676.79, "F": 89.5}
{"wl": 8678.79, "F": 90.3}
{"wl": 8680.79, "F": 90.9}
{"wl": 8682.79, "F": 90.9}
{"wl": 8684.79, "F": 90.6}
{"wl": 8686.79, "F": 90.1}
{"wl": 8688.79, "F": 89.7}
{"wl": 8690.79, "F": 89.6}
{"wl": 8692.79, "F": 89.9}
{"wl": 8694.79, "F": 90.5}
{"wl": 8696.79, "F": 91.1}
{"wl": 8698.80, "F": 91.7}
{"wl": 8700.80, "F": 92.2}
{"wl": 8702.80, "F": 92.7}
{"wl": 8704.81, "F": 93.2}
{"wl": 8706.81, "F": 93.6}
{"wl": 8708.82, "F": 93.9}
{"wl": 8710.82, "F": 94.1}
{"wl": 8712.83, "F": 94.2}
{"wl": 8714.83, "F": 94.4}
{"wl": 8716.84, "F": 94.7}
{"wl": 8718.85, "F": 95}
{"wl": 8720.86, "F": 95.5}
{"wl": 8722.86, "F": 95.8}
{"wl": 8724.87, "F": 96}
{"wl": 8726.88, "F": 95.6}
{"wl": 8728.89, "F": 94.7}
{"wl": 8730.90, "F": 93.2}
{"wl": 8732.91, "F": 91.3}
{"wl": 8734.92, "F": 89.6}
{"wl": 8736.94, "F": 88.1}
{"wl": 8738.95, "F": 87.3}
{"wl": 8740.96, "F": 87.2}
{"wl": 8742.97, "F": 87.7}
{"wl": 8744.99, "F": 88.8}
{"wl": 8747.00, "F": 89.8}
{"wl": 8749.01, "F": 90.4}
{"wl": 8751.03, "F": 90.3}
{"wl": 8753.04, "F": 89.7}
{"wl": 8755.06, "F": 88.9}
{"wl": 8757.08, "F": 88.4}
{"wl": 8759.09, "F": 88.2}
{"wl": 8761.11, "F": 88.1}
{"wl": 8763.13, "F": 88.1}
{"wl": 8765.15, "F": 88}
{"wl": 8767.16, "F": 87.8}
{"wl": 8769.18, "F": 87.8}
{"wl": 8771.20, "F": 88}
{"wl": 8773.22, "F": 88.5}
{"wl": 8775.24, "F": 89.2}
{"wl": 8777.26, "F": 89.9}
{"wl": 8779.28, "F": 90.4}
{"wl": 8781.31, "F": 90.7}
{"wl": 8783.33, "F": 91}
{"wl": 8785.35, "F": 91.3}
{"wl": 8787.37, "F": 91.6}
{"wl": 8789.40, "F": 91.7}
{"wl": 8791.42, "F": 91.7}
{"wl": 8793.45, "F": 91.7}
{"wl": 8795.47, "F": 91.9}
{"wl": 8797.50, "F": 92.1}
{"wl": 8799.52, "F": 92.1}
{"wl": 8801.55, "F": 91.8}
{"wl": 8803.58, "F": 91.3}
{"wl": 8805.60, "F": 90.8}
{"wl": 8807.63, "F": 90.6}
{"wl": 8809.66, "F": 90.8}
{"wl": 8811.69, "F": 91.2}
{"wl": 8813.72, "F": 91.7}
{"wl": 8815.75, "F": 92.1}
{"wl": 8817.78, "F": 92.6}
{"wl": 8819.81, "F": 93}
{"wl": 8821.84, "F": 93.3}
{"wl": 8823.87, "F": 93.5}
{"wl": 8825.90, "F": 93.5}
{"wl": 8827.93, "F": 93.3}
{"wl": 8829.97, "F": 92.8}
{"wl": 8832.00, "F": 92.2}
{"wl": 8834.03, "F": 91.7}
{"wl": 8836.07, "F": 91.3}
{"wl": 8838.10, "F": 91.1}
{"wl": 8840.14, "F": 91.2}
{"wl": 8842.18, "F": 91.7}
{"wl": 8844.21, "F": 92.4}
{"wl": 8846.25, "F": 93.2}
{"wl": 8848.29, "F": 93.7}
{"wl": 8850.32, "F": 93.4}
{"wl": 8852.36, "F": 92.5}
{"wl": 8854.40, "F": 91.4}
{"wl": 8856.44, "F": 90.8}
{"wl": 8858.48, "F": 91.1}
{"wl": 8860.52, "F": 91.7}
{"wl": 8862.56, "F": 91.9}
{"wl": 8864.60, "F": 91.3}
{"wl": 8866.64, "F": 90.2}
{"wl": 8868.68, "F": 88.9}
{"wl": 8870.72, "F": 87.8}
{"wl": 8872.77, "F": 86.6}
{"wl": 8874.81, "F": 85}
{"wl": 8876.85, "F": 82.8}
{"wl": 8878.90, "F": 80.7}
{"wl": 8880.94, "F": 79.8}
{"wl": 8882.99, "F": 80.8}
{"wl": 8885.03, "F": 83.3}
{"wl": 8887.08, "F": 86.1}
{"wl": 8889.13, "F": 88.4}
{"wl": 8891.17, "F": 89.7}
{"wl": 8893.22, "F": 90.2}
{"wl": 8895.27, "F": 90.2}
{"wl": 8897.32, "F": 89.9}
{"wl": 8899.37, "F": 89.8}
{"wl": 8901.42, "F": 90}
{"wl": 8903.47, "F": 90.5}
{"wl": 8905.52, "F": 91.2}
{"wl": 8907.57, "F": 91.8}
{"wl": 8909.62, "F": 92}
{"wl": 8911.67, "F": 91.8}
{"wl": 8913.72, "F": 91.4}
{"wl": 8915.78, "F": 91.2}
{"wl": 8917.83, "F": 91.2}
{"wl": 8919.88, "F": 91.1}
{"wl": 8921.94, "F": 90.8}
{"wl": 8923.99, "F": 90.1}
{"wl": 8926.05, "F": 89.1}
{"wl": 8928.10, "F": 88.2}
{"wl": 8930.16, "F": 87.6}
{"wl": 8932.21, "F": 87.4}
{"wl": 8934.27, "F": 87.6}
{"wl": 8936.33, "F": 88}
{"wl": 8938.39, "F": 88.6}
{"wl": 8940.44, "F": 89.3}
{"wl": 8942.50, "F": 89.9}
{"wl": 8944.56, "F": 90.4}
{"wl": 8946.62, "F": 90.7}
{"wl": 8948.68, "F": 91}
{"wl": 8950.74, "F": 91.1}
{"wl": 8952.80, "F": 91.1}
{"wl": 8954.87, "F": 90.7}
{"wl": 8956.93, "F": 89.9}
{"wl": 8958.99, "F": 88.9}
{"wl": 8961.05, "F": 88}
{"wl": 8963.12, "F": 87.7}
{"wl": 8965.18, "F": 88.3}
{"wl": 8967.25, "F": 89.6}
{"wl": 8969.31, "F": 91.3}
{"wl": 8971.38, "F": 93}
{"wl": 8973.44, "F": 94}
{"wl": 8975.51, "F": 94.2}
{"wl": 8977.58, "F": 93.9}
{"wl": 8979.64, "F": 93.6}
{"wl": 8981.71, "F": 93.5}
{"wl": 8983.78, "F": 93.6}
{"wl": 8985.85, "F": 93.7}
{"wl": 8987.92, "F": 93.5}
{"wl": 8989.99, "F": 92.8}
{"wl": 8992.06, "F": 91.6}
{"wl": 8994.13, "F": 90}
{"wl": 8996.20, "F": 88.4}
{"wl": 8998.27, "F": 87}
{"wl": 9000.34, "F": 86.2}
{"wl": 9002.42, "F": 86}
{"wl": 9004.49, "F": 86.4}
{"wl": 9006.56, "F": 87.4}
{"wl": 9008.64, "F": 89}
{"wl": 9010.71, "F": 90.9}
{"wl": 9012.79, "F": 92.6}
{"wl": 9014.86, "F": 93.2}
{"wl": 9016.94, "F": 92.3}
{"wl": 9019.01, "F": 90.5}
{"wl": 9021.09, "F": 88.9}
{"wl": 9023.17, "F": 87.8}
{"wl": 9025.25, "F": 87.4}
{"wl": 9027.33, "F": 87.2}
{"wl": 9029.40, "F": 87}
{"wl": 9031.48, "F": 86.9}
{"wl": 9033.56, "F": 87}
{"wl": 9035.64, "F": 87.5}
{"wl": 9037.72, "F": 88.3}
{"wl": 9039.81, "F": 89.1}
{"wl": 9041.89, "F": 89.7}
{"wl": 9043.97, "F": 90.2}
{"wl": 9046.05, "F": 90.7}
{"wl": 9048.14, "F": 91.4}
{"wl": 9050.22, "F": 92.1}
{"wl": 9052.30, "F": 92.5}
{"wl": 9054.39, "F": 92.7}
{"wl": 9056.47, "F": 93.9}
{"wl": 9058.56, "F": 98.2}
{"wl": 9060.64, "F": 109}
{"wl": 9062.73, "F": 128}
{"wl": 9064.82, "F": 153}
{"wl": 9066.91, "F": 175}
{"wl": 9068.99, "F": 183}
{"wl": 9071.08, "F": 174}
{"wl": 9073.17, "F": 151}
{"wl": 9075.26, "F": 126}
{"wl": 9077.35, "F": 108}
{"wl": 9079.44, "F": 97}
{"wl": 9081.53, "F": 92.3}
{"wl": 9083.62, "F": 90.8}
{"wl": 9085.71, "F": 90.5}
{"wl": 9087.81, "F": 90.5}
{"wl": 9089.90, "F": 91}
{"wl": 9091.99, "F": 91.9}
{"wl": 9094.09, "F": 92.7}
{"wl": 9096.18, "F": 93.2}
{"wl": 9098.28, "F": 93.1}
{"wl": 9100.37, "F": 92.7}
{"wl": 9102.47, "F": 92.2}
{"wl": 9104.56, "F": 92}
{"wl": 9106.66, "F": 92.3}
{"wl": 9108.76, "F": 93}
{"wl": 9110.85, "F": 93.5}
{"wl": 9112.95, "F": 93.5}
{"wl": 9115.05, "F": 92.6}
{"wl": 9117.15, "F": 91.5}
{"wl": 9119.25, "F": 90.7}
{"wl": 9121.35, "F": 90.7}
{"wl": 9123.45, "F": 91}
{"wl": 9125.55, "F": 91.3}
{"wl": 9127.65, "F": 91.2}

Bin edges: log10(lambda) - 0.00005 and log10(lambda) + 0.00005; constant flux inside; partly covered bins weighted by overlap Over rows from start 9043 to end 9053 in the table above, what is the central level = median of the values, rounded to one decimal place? 91.4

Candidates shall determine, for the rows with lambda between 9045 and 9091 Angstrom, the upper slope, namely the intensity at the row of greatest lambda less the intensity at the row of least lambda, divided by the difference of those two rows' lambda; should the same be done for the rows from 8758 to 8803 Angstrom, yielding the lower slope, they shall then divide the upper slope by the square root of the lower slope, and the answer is 0.0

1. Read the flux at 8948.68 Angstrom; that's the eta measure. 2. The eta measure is 91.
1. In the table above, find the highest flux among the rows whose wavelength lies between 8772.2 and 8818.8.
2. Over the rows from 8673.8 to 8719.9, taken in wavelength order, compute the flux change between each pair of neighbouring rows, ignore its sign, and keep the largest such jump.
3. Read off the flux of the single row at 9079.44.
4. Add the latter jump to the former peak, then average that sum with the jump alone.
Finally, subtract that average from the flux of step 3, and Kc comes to 50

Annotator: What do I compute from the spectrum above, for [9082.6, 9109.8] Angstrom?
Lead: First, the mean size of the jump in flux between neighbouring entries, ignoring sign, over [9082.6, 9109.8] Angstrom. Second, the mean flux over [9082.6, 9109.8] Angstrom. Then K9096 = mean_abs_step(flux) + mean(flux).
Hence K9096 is 92.4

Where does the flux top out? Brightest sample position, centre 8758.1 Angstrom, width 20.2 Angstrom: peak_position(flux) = 8749.01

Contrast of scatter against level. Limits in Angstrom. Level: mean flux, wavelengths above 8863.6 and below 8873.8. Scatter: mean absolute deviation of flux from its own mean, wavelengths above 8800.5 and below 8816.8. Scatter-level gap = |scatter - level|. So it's 88.5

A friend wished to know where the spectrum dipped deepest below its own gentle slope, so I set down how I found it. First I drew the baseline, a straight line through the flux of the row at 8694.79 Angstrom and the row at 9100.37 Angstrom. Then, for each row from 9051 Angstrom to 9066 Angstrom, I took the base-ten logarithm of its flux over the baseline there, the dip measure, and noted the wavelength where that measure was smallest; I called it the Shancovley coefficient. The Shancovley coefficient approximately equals 9052.30 Angstrom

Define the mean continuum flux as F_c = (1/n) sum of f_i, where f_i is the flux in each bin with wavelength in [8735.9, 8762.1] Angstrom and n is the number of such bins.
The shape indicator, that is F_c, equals 89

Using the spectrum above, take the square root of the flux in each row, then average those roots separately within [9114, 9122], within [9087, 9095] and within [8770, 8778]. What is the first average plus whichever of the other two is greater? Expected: 19.1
